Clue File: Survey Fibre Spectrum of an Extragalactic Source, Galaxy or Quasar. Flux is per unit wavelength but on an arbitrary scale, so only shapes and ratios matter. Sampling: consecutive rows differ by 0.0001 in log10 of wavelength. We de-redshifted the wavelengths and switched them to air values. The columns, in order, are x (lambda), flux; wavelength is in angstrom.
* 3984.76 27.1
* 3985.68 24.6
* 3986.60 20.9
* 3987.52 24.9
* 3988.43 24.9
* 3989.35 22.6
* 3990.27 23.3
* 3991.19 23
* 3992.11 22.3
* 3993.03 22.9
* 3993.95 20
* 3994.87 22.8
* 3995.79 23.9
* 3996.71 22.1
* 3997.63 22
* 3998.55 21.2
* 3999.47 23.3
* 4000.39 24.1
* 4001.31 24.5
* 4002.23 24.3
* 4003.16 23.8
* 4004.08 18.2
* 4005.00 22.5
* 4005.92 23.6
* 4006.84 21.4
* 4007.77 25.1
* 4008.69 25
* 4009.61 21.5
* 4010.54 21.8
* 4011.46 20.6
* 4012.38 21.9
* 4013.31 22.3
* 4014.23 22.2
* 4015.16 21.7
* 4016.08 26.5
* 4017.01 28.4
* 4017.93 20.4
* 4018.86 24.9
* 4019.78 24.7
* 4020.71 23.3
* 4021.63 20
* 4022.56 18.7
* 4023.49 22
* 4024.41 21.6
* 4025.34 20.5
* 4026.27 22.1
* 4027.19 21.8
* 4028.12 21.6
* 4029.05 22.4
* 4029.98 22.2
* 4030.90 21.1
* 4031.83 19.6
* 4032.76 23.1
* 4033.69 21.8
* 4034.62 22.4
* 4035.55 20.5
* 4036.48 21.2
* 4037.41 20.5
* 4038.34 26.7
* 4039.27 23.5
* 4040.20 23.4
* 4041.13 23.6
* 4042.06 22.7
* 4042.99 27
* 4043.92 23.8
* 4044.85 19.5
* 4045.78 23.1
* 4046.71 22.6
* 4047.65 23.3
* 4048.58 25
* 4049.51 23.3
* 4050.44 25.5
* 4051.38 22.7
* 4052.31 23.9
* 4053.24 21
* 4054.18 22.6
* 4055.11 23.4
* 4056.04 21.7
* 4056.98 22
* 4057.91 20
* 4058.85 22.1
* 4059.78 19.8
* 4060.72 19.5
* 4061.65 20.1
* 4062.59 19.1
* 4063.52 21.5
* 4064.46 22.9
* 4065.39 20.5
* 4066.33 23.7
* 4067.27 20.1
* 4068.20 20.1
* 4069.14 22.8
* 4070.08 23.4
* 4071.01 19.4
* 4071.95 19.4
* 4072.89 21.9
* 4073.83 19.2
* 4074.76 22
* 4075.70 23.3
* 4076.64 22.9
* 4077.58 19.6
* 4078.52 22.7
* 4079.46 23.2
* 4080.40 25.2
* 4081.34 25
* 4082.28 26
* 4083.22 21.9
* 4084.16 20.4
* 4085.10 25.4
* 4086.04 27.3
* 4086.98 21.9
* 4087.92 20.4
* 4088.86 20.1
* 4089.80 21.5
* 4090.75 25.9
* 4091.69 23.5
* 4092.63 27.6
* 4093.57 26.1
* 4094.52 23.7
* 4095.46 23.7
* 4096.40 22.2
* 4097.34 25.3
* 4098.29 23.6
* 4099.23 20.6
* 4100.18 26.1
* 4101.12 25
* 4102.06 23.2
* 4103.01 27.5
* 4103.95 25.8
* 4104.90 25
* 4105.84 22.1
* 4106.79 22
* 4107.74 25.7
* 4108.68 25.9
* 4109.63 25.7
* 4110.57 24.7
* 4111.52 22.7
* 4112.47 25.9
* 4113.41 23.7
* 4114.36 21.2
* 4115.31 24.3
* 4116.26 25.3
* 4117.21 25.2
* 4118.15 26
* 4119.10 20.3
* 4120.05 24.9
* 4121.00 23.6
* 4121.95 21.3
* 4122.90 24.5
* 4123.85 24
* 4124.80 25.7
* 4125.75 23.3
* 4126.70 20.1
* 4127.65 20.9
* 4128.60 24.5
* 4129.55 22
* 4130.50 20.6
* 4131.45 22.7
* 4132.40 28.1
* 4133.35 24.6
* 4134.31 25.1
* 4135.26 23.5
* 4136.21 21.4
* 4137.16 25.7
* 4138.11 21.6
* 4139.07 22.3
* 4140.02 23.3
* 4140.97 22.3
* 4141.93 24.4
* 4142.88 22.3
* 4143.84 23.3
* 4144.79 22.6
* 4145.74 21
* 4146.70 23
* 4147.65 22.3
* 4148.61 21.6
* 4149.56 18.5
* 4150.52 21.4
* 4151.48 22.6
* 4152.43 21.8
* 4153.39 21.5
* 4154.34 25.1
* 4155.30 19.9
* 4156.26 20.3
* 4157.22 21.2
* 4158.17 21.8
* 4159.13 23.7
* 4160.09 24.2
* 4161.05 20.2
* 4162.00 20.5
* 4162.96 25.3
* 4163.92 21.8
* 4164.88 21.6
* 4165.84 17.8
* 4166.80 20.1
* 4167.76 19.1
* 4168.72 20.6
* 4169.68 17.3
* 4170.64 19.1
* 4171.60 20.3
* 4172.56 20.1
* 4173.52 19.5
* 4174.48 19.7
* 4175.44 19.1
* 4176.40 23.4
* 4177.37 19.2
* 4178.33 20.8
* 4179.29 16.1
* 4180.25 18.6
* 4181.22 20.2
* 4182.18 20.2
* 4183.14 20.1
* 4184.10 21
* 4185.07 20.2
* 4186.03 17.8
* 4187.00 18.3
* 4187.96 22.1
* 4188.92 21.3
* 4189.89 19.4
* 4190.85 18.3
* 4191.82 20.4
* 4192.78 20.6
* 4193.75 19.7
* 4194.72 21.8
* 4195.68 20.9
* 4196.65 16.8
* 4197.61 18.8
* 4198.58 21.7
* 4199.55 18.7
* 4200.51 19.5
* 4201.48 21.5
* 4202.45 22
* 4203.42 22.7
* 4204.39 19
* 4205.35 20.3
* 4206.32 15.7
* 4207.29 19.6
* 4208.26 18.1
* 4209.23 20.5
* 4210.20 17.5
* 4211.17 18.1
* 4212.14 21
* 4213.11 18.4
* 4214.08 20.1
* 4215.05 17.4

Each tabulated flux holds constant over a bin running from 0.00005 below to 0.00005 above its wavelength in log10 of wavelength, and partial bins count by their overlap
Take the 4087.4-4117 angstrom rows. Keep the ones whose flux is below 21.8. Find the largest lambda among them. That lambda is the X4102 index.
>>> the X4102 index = 4114.36 angstrom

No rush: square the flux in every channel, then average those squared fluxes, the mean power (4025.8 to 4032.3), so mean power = 465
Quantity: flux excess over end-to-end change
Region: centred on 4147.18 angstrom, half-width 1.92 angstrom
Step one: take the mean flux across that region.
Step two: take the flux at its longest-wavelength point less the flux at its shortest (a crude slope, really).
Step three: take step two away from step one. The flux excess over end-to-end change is 21.4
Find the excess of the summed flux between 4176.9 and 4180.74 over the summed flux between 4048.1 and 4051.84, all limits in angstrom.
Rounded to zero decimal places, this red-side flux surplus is -22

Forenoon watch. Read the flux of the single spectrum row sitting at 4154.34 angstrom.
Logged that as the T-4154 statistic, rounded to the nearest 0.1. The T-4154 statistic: 25.1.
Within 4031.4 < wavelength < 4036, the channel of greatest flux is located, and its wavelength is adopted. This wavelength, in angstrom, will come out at 4032.76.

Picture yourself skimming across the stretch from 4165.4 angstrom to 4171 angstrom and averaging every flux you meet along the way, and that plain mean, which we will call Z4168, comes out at 19.0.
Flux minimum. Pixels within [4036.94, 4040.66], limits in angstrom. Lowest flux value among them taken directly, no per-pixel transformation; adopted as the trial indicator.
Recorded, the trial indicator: 20.5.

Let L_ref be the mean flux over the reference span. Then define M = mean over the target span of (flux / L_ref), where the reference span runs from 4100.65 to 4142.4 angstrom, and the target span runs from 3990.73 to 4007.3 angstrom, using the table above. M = 0.95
